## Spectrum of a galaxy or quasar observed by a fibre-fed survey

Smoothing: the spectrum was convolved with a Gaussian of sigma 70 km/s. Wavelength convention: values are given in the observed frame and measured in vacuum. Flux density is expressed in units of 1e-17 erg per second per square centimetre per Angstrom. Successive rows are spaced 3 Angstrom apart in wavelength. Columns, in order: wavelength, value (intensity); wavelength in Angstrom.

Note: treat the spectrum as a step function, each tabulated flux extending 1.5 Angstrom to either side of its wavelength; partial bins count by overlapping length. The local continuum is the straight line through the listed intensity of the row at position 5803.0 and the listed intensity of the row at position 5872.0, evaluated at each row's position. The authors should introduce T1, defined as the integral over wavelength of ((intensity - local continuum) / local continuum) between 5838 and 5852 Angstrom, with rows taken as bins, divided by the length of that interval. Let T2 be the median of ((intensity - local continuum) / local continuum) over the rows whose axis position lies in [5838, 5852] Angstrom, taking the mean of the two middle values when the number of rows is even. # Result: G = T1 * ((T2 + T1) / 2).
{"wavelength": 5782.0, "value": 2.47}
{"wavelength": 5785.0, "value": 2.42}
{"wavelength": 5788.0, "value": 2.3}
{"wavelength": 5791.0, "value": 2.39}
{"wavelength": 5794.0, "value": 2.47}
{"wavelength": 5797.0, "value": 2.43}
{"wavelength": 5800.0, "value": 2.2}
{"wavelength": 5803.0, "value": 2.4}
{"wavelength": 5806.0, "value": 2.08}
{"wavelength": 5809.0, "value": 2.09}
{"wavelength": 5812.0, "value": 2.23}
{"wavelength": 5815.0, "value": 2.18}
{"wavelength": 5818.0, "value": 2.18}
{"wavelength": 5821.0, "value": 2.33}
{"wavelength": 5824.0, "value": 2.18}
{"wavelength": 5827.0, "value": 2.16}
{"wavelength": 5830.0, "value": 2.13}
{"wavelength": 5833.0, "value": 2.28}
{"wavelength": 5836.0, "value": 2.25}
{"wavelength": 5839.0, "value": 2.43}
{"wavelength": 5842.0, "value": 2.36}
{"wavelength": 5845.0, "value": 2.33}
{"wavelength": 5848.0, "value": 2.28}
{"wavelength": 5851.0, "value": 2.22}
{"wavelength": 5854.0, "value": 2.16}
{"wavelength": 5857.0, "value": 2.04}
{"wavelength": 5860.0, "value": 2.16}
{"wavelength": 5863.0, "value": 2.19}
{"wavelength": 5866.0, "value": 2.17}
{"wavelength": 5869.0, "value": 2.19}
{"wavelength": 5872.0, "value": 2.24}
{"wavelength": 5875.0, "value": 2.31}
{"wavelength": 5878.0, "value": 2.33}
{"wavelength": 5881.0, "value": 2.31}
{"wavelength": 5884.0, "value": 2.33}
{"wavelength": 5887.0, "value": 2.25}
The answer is 0.0001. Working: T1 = 0.01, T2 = 0.012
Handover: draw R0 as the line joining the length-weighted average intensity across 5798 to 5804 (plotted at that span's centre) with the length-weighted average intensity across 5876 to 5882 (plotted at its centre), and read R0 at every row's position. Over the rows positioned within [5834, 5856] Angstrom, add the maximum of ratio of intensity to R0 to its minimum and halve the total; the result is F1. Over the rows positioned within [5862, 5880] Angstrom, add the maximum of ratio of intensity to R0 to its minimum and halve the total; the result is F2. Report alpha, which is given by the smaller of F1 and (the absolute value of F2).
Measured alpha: 0.970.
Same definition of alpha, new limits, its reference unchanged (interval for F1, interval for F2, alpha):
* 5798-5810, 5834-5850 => 0.973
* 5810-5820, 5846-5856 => 0.956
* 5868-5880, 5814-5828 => 0.973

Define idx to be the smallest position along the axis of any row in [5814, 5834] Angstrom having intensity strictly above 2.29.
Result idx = 5821.0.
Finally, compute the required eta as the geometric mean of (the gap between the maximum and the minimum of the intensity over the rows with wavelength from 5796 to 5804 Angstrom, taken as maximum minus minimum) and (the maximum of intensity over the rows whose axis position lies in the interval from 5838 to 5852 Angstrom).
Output 0.75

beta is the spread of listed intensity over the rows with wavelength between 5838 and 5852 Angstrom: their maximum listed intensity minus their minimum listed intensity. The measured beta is 0.210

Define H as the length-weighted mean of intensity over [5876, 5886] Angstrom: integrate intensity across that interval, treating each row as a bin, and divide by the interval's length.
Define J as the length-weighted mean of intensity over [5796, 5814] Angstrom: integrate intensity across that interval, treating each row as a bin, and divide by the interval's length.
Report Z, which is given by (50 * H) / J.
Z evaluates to 52.0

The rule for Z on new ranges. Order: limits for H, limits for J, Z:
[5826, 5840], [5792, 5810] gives 49.1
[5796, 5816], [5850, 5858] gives 52.0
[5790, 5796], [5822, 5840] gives 54.4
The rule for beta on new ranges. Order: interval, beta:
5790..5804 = 0.270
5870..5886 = 0.090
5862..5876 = 0.140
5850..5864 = 0.180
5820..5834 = 0.200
